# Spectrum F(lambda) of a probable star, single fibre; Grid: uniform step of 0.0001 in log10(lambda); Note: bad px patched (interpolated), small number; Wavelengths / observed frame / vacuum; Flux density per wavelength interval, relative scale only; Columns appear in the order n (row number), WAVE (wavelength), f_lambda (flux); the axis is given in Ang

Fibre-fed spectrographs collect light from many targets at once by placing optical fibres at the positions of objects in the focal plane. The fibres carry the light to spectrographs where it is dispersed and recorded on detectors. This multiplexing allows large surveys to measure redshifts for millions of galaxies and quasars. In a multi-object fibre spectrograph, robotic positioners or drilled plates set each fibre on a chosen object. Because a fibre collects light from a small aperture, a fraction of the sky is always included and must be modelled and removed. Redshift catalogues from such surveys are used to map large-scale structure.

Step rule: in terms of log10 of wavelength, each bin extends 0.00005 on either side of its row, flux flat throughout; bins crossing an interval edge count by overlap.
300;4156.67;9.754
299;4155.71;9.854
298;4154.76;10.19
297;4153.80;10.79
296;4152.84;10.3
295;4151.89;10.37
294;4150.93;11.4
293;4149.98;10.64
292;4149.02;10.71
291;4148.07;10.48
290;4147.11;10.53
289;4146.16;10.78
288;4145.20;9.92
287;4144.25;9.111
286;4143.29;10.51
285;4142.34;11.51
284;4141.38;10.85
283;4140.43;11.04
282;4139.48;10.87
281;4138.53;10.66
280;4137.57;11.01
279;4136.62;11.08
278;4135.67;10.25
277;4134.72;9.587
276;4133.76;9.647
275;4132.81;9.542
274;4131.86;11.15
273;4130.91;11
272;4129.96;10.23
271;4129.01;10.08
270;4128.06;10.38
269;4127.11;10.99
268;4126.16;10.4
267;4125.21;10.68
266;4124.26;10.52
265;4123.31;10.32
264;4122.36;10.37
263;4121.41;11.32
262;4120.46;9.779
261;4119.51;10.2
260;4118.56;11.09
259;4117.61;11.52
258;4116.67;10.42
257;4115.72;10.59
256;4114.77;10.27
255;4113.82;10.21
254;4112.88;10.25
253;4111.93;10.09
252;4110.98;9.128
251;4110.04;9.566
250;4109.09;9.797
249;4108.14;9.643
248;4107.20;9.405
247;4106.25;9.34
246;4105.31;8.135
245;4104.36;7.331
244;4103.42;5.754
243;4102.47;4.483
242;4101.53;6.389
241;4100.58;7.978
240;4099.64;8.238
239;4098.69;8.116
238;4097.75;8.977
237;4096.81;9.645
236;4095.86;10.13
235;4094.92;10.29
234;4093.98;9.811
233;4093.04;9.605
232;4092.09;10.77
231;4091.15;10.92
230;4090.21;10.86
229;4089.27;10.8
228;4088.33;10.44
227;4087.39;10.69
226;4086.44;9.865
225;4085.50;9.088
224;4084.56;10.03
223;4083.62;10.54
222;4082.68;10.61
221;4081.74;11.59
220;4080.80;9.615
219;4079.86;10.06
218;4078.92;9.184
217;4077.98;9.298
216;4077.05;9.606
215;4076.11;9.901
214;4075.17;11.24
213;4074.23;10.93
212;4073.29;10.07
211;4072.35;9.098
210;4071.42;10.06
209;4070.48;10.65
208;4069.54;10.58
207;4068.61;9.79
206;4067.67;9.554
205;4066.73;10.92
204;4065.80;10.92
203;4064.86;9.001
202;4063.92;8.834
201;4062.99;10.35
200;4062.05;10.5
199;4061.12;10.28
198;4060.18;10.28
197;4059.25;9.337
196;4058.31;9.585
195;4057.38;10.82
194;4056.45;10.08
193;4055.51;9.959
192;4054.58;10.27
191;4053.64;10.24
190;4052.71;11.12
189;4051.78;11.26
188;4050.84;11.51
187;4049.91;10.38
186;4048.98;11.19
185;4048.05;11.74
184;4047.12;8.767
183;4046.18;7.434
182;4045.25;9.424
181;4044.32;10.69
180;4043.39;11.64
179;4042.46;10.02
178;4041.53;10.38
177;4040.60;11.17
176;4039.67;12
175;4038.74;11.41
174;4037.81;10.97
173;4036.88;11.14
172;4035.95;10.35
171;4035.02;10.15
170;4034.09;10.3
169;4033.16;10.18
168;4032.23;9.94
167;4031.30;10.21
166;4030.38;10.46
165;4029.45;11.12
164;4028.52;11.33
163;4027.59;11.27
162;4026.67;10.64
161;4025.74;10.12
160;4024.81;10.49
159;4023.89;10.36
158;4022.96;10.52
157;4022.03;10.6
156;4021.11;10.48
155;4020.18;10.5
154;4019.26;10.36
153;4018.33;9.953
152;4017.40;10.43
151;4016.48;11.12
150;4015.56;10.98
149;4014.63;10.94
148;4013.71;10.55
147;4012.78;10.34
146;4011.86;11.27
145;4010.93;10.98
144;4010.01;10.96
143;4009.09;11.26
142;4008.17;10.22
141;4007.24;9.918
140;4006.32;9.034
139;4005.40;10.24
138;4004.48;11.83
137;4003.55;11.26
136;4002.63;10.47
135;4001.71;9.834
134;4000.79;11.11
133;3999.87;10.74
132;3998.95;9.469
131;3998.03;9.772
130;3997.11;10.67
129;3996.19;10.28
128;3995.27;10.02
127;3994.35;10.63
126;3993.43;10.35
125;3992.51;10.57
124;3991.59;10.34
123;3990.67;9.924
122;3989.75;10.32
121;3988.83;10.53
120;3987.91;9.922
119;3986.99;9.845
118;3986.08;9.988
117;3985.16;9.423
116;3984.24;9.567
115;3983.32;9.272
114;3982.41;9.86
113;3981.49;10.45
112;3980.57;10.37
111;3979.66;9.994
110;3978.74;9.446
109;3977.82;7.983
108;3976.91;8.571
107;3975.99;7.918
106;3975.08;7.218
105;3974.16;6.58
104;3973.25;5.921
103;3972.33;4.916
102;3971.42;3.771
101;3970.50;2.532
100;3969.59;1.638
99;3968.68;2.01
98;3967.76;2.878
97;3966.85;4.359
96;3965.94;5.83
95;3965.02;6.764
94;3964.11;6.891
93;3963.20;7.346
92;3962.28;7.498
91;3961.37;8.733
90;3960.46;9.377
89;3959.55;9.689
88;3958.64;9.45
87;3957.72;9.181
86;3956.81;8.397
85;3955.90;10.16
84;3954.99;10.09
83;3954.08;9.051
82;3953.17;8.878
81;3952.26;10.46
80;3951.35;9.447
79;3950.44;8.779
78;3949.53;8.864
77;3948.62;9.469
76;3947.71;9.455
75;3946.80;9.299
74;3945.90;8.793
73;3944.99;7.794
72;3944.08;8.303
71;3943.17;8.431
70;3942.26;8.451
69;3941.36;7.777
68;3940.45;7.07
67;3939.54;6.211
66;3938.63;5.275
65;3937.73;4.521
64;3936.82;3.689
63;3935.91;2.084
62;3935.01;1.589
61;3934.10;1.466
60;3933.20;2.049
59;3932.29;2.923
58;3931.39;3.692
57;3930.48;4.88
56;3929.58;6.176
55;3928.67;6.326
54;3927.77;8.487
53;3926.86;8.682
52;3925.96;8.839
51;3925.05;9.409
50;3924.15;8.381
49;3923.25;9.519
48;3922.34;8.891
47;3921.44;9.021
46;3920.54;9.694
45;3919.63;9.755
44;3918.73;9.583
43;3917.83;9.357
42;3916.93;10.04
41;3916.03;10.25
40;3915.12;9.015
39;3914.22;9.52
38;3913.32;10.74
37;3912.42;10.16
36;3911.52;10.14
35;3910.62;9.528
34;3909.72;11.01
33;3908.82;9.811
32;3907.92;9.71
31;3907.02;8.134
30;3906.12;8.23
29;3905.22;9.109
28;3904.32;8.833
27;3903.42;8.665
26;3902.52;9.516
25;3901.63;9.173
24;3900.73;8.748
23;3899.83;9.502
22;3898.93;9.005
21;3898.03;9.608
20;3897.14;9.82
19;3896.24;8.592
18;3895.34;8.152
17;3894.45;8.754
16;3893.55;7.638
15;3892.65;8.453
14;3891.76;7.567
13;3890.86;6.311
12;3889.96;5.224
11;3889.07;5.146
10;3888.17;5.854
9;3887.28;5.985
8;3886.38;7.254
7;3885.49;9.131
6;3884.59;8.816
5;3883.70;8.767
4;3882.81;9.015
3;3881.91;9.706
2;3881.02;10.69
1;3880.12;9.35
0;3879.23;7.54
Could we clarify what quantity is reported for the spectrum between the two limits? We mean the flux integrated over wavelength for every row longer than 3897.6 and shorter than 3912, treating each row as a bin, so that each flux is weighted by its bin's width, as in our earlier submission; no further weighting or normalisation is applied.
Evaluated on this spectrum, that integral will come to 134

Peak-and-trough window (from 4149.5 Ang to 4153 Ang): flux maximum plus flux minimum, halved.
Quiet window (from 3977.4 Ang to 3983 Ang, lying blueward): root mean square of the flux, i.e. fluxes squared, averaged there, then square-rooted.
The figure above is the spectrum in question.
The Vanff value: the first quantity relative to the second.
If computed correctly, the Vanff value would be 1.12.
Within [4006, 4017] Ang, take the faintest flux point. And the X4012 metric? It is 9.034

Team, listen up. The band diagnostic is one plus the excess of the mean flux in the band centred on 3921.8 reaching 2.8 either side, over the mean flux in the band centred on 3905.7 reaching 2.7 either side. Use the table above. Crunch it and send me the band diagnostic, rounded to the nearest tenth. 1.4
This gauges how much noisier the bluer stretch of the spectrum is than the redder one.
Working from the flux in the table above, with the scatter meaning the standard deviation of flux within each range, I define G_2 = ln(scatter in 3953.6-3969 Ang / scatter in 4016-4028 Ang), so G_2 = 2.0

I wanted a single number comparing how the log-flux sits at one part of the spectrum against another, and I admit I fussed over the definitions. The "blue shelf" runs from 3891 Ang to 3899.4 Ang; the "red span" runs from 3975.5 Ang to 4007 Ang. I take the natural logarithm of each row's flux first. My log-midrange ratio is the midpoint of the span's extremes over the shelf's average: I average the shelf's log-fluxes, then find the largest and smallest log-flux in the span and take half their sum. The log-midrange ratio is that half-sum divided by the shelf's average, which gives 1.06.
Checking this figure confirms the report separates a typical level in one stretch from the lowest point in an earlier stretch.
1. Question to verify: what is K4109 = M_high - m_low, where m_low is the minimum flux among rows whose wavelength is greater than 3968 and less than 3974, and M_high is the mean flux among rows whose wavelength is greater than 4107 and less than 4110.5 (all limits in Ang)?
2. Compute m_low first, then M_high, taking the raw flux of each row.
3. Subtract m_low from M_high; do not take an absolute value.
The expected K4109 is 8.0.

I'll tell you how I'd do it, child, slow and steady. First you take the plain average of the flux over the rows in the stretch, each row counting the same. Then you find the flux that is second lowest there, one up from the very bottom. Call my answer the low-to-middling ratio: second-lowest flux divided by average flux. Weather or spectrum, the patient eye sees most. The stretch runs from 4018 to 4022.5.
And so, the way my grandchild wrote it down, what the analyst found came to 1.00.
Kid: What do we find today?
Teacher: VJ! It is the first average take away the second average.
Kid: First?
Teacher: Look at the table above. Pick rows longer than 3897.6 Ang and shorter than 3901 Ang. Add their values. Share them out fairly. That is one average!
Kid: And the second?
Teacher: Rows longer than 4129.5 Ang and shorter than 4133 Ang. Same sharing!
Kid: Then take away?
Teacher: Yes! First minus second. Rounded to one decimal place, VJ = -1.3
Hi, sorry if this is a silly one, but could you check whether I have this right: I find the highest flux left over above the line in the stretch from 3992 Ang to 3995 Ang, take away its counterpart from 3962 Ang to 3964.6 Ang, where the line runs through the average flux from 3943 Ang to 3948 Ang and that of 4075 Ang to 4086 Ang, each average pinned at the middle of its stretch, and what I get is 2.8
